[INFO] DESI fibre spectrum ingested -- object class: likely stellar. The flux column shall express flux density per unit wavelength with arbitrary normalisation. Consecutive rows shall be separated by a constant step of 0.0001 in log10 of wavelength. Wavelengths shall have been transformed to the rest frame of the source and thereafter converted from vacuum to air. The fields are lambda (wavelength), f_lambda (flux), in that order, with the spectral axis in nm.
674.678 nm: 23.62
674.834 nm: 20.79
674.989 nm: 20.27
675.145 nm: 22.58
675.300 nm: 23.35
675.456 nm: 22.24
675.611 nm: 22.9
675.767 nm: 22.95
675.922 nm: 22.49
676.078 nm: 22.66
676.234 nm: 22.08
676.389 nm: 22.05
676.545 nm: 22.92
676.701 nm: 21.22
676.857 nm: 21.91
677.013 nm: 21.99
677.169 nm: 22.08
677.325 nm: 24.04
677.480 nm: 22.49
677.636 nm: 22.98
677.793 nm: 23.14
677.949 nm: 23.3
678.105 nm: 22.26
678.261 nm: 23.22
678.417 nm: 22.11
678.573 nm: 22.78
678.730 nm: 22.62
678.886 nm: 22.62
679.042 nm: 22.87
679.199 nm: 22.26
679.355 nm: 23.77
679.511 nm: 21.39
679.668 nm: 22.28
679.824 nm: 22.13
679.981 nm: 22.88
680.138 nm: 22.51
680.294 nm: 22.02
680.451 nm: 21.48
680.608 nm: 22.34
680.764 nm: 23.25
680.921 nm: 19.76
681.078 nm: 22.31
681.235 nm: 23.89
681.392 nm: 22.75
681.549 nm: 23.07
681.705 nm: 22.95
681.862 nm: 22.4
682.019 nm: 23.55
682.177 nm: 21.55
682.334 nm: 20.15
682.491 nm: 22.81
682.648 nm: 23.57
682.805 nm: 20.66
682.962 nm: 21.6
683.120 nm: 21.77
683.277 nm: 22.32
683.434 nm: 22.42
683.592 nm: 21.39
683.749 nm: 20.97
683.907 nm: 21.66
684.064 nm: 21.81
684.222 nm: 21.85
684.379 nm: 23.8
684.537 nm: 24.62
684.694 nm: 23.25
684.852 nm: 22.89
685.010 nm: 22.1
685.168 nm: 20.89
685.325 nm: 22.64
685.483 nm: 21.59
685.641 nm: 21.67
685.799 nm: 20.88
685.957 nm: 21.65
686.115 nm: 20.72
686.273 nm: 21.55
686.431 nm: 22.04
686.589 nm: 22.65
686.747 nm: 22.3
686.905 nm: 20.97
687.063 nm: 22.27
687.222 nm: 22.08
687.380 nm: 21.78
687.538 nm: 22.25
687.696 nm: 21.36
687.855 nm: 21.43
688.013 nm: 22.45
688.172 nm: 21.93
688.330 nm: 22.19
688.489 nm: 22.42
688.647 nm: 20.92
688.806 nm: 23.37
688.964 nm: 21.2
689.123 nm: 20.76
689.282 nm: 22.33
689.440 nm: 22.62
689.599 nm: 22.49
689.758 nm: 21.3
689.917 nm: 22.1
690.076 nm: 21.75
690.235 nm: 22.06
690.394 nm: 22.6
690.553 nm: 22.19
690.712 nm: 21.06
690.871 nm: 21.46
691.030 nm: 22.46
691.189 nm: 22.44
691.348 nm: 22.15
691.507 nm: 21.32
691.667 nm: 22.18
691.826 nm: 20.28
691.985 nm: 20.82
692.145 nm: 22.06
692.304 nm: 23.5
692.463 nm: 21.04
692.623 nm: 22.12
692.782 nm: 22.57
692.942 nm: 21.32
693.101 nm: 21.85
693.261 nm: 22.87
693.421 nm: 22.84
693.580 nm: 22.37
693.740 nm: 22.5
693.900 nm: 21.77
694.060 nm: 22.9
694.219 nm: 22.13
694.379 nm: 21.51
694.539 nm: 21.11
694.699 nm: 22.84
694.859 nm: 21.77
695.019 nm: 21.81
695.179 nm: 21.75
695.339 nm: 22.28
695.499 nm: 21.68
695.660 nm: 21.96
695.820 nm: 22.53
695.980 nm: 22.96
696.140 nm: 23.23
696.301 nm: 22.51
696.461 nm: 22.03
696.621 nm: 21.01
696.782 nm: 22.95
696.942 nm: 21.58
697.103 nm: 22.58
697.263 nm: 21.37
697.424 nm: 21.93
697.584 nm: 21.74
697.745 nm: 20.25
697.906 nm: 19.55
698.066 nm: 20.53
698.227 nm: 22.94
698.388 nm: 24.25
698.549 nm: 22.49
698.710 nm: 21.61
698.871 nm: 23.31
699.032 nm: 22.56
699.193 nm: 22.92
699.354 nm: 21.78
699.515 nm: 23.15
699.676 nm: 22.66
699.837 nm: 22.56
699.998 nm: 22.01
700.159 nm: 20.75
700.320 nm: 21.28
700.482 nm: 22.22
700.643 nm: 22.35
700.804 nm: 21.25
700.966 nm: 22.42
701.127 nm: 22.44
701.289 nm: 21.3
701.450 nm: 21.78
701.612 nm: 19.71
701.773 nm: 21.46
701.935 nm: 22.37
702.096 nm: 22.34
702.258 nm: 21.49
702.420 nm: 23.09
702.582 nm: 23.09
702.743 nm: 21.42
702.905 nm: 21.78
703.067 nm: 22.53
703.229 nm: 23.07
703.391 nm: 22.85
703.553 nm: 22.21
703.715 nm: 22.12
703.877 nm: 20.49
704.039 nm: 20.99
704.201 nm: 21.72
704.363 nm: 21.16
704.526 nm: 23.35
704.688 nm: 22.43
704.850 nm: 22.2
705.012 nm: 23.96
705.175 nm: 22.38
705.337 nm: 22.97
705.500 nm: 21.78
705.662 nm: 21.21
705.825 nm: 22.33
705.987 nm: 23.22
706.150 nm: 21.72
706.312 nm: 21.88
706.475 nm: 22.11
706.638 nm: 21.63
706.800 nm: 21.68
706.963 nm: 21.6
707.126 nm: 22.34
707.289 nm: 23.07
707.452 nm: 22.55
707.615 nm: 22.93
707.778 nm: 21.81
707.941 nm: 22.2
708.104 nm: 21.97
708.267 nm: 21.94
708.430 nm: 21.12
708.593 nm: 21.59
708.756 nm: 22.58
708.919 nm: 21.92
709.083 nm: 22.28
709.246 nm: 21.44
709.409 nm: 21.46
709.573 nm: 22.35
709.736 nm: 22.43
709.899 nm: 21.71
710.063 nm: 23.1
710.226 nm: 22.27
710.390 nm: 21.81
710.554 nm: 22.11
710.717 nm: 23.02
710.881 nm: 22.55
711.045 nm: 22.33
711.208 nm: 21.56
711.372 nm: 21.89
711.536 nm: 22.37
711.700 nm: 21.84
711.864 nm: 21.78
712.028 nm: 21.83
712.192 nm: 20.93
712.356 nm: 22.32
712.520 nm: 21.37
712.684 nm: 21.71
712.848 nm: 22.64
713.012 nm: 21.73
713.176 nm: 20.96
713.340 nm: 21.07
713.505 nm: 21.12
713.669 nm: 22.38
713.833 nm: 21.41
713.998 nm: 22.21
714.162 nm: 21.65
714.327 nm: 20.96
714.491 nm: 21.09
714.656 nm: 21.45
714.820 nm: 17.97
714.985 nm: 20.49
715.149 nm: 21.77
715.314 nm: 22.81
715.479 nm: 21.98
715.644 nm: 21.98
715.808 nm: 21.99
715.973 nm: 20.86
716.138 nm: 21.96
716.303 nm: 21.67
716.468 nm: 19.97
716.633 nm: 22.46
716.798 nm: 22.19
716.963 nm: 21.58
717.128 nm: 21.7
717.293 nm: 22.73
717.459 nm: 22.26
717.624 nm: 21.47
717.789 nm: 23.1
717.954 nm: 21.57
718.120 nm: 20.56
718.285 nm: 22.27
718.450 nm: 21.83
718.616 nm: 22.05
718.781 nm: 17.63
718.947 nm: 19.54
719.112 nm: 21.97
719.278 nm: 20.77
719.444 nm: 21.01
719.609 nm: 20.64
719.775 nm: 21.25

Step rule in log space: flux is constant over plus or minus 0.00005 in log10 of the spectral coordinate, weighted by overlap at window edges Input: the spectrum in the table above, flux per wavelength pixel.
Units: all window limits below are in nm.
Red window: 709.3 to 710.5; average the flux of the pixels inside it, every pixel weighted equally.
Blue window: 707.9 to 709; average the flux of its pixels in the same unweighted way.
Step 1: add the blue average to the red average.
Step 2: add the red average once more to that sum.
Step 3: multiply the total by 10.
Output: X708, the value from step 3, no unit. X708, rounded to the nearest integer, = 662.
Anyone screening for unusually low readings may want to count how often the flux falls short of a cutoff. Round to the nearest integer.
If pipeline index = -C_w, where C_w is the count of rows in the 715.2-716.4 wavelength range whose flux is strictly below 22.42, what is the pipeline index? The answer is -6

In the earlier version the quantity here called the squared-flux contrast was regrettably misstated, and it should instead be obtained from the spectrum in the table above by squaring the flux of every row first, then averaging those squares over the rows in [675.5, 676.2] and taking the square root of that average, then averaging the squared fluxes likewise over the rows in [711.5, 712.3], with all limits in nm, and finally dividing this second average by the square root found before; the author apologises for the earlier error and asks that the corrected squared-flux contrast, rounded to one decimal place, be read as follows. 20.8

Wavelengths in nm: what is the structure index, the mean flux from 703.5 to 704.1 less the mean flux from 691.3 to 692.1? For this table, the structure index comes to 0.1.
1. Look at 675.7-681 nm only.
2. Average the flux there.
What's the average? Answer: 22.44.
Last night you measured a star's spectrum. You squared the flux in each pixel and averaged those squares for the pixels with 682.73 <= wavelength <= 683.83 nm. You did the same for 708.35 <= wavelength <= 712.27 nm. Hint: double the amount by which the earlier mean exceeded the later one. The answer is -37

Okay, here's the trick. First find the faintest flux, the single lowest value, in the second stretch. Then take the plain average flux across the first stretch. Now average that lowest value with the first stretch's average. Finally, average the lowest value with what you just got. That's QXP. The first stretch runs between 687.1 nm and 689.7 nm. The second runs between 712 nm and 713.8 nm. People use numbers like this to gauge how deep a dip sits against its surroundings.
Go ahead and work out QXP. 21.2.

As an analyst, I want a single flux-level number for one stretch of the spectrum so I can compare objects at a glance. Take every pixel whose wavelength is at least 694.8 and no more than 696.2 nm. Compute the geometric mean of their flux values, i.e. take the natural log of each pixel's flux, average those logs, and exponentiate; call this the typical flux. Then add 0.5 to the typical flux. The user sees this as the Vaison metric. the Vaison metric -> 22.7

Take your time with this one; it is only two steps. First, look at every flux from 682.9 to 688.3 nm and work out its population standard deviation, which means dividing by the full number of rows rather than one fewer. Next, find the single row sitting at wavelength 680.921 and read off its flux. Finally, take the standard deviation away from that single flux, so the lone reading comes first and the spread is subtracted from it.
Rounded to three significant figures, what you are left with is 18.9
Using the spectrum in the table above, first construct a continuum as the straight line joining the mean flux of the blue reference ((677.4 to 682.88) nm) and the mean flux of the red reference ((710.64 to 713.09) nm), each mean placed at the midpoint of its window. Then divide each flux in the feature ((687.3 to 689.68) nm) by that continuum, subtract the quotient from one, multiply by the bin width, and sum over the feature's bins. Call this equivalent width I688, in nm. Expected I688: 0.04 nm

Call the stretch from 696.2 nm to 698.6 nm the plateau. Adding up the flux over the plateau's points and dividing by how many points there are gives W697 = 21.85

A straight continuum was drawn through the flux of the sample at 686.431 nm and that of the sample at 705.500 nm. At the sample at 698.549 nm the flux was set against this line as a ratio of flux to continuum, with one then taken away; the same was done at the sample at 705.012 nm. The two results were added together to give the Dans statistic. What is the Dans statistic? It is 0.13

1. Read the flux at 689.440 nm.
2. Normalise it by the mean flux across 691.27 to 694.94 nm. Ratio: 1.029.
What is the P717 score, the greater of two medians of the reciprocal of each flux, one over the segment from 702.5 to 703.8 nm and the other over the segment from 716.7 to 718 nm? 0.0456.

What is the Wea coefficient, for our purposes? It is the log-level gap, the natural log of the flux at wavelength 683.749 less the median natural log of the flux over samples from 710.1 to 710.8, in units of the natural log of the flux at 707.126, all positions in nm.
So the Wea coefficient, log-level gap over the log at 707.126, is -0.018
